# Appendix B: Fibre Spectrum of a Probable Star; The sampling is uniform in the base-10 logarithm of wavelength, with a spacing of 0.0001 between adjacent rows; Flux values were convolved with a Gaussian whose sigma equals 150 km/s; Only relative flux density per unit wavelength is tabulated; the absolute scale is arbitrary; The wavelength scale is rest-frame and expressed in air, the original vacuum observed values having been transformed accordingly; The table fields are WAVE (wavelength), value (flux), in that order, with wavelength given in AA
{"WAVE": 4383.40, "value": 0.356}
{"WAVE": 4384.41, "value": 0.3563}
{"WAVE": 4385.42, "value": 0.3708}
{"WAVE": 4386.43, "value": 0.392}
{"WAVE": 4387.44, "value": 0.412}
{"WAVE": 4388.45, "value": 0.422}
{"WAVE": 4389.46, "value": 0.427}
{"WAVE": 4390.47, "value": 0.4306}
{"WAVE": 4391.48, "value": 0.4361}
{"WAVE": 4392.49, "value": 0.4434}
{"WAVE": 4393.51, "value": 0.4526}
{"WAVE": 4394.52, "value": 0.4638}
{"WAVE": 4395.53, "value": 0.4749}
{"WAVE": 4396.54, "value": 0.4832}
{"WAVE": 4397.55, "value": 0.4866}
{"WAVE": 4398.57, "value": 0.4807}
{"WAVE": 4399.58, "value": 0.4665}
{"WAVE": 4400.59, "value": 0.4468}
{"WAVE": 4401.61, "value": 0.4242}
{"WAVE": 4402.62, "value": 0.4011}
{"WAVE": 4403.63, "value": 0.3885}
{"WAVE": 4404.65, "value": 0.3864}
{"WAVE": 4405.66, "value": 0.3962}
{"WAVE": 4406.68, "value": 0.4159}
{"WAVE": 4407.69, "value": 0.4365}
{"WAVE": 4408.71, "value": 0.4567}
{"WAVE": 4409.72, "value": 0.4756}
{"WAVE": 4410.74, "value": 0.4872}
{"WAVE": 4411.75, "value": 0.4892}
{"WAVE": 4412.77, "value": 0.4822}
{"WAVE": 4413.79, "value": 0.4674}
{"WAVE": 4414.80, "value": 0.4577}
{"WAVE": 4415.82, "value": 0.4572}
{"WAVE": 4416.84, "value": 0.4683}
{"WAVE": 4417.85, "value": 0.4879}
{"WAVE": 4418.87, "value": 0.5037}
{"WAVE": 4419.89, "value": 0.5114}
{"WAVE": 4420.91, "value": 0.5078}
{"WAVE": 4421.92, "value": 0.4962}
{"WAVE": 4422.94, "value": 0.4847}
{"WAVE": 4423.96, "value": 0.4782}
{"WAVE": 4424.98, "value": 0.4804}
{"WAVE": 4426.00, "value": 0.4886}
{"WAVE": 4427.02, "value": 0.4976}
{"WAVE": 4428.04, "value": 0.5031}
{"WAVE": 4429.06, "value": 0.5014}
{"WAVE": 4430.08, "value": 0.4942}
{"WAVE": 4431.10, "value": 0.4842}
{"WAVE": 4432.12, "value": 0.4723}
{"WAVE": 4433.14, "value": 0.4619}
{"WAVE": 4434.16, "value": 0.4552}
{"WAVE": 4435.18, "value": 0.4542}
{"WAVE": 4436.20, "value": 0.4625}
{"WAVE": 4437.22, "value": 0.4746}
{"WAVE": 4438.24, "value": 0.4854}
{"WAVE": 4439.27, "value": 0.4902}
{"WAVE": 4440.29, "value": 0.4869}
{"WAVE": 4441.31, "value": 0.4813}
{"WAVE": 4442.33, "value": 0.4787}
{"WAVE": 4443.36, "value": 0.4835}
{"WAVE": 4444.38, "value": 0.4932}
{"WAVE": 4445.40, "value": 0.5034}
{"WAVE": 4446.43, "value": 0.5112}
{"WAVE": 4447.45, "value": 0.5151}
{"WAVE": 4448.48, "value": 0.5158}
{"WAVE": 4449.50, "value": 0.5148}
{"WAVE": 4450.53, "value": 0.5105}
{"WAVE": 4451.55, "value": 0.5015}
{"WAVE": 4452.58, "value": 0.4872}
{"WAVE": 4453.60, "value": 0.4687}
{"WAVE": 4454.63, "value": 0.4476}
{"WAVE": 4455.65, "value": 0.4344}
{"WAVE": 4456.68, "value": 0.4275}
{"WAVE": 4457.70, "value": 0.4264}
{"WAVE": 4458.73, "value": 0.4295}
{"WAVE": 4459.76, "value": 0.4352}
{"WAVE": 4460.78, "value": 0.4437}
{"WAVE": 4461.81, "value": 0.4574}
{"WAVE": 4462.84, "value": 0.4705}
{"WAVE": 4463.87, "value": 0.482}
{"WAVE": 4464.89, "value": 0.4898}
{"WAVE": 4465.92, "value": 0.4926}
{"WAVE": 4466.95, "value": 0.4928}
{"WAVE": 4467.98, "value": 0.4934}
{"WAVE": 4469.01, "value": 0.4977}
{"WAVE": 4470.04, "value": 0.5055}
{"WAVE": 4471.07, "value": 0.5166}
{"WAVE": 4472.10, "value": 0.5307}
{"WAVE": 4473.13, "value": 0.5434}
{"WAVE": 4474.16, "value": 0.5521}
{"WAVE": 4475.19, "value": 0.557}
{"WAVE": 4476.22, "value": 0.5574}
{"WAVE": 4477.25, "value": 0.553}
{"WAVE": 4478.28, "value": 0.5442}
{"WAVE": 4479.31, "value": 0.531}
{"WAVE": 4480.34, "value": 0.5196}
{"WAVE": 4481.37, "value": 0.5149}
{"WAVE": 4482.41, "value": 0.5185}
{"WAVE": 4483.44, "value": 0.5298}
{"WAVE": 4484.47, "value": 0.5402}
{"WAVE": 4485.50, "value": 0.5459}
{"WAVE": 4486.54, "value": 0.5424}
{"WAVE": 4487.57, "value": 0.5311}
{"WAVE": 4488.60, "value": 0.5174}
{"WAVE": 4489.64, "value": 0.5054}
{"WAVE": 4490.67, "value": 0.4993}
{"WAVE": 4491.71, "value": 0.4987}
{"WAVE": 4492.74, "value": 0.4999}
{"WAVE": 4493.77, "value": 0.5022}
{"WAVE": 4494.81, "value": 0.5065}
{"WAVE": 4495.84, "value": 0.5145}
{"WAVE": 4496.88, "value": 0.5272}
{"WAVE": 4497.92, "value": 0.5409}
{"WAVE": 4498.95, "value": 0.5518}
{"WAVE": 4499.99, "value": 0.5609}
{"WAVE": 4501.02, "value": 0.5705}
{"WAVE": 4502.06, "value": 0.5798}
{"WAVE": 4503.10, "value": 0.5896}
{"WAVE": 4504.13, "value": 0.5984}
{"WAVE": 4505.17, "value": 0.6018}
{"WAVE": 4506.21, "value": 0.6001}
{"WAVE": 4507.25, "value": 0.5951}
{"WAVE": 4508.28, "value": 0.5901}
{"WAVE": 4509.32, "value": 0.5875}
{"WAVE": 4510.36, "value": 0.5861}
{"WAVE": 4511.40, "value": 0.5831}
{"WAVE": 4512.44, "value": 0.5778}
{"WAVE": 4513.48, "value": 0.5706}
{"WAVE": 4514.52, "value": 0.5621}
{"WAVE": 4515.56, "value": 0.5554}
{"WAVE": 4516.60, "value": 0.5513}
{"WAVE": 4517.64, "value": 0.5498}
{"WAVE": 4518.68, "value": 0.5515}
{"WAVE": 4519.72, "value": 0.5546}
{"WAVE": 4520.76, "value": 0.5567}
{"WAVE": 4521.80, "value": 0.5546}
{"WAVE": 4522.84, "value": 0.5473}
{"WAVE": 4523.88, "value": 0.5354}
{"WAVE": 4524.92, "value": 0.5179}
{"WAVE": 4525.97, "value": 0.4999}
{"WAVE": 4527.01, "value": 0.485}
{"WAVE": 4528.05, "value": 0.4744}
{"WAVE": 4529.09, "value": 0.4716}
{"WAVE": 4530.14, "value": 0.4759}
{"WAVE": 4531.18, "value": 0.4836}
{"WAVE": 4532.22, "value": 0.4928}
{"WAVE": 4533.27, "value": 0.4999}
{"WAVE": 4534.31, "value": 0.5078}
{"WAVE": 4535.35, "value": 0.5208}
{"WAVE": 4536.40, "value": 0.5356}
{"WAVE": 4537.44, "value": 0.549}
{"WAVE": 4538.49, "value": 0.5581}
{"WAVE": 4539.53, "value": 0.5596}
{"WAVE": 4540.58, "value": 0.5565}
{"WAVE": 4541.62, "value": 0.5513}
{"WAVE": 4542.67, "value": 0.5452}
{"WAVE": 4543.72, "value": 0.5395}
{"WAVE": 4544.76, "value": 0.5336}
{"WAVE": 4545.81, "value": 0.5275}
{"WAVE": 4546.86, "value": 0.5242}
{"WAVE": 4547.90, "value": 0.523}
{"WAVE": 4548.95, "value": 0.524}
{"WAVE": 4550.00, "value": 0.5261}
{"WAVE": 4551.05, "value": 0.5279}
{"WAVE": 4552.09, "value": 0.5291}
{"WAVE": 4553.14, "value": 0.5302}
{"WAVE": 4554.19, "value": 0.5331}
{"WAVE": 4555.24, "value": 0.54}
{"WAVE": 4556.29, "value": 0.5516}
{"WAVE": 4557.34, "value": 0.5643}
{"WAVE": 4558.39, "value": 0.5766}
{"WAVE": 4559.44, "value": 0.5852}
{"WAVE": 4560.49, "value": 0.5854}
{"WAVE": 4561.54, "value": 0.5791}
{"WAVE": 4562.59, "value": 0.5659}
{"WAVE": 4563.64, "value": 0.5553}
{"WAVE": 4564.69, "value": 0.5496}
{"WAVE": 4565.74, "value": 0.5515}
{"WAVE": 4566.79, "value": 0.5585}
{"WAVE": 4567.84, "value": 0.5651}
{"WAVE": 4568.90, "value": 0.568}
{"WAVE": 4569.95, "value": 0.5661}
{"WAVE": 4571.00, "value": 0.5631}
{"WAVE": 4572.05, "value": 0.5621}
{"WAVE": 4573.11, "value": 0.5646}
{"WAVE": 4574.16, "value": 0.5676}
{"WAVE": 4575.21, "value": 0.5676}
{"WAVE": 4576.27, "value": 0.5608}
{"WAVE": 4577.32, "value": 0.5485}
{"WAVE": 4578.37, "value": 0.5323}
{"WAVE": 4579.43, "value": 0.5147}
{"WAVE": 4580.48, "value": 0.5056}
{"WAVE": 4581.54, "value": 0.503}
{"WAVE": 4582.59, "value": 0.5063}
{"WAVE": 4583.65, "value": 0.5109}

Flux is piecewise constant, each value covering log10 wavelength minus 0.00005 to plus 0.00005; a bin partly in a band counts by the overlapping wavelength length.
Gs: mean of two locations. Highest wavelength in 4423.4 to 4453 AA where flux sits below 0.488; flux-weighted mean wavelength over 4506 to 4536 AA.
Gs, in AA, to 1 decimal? 4486.4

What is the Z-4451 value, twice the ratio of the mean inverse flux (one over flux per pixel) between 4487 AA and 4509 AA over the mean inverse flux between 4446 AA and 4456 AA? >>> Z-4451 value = 1.80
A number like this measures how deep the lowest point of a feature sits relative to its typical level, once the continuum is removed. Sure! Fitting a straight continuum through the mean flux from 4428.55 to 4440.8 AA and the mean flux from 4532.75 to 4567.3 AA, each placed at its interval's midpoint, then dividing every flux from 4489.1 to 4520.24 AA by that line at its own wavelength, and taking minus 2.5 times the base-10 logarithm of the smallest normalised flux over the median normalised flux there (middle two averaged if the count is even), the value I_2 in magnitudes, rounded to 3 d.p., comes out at 0.101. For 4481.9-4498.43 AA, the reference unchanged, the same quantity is 0.049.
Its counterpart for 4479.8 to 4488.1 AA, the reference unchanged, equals 0.027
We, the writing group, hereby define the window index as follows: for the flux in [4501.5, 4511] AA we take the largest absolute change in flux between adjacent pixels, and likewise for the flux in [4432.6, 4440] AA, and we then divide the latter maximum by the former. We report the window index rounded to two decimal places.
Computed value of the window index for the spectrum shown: 1.23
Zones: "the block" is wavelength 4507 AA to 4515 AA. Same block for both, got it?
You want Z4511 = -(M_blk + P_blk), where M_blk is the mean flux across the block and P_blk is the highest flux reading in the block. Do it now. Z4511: -1.18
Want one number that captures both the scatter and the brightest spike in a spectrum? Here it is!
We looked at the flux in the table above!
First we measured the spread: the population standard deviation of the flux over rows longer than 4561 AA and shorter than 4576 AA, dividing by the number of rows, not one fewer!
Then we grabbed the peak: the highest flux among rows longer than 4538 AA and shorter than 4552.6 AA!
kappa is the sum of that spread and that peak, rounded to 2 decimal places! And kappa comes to 0.57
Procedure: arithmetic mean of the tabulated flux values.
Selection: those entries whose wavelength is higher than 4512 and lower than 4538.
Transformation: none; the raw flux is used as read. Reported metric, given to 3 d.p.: 0.527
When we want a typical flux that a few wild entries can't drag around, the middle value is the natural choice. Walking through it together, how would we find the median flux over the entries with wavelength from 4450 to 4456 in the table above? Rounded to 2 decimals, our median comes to 0.48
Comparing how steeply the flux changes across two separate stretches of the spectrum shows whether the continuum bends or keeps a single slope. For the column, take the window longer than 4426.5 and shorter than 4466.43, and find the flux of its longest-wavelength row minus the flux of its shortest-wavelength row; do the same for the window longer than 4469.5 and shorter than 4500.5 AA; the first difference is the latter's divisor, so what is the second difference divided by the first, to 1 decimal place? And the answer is -11.1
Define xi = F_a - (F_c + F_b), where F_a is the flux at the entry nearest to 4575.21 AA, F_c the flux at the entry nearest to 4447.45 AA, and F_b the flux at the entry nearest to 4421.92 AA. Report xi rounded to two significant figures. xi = -0.44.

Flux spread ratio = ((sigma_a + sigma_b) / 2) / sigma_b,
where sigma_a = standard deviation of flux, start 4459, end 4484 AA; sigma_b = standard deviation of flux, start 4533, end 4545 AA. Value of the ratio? 1.4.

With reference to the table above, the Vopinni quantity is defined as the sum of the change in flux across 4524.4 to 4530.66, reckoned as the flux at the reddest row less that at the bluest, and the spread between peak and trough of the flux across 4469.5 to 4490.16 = 0.010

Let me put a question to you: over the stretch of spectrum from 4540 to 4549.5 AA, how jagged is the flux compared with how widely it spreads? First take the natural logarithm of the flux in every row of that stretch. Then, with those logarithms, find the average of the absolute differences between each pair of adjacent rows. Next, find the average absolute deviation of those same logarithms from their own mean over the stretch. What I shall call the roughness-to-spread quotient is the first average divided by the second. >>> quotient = 0.40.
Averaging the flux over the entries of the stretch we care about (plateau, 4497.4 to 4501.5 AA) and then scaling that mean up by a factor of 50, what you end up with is 27.8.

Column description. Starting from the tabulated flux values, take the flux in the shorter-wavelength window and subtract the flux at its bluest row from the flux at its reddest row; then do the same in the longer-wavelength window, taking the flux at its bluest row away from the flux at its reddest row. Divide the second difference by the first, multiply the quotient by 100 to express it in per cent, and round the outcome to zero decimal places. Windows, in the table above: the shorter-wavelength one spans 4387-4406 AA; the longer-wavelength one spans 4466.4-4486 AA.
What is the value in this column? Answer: -336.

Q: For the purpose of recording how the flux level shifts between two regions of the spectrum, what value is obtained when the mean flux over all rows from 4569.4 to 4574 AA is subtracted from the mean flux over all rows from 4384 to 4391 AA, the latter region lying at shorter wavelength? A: -0.16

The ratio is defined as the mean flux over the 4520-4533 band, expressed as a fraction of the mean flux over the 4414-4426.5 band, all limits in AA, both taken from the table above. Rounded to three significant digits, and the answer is 1.05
